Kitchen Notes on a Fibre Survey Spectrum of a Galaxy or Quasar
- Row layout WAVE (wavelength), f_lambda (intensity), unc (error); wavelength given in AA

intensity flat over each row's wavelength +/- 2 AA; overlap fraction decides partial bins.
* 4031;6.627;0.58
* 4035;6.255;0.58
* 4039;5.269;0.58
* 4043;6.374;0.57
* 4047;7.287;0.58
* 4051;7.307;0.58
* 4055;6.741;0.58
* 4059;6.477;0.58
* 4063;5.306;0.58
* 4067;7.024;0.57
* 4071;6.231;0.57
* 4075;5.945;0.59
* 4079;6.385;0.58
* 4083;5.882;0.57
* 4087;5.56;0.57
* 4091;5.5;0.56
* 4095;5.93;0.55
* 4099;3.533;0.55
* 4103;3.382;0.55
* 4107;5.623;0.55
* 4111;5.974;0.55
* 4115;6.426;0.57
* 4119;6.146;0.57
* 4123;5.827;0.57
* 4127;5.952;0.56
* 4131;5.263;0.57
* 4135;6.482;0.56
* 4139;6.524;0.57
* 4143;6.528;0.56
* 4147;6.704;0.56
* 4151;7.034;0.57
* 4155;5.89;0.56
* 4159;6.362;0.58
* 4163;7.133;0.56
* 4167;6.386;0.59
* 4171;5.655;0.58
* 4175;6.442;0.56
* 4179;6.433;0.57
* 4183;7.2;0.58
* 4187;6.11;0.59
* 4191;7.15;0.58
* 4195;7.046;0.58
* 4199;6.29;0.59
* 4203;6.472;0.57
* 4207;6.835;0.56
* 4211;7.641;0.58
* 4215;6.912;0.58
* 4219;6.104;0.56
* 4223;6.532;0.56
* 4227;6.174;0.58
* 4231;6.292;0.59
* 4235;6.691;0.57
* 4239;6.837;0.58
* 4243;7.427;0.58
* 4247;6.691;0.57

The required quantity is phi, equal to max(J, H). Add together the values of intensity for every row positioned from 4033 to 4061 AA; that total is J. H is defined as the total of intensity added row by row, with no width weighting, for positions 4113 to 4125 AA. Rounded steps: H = 18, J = 46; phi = 45.7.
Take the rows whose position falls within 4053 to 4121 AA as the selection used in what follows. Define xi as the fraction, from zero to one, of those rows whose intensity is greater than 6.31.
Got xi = 0.29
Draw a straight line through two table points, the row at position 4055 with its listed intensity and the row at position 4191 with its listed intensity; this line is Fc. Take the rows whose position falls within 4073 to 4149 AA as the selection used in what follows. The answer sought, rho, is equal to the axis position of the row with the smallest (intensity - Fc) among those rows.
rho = 4103 AA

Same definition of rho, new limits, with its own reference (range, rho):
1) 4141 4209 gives 4171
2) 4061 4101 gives 4099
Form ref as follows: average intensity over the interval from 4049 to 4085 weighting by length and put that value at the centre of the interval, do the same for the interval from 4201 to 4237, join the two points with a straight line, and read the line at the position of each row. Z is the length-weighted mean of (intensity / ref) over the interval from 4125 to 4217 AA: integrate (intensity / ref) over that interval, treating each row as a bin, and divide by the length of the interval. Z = 1.00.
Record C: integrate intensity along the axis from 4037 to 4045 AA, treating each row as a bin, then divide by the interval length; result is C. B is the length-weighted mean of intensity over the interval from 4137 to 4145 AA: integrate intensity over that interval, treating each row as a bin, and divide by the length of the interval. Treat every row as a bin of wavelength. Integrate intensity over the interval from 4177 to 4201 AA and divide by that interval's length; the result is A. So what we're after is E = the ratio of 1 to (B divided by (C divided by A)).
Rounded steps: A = 6.70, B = 6.53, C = 5.82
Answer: 0.133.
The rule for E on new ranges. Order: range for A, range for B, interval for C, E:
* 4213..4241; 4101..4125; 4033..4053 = 0.180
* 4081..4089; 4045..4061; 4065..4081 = 0.161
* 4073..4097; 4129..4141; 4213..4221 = 0.182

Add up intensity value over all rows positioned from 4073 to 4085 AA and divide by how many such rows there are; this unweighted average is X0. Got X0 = 6.1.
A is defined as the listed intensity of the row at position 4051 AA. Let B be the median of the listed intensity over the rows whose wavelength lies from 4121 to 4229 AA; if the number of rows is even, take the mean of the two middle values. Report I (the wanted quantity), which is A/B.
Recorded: 1.13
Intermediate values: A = 7.307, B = 6.47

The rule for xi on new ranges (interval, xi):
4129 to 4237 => 0.70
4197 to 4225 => 0.71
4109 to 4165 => 0.57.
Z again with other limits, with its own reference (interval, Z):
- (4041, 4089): 1.00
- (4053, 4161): 0.92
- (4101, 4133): 0.86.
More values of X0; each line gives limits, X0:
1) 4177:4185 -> 6.8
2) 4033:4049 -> 6.3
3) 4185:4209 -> 6.7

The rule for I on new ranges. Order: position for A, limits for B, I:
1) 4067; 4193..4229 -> 1.08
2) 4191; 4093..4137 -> 1.21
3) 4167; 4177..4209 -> 0.96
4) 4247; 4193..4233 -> 1.03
